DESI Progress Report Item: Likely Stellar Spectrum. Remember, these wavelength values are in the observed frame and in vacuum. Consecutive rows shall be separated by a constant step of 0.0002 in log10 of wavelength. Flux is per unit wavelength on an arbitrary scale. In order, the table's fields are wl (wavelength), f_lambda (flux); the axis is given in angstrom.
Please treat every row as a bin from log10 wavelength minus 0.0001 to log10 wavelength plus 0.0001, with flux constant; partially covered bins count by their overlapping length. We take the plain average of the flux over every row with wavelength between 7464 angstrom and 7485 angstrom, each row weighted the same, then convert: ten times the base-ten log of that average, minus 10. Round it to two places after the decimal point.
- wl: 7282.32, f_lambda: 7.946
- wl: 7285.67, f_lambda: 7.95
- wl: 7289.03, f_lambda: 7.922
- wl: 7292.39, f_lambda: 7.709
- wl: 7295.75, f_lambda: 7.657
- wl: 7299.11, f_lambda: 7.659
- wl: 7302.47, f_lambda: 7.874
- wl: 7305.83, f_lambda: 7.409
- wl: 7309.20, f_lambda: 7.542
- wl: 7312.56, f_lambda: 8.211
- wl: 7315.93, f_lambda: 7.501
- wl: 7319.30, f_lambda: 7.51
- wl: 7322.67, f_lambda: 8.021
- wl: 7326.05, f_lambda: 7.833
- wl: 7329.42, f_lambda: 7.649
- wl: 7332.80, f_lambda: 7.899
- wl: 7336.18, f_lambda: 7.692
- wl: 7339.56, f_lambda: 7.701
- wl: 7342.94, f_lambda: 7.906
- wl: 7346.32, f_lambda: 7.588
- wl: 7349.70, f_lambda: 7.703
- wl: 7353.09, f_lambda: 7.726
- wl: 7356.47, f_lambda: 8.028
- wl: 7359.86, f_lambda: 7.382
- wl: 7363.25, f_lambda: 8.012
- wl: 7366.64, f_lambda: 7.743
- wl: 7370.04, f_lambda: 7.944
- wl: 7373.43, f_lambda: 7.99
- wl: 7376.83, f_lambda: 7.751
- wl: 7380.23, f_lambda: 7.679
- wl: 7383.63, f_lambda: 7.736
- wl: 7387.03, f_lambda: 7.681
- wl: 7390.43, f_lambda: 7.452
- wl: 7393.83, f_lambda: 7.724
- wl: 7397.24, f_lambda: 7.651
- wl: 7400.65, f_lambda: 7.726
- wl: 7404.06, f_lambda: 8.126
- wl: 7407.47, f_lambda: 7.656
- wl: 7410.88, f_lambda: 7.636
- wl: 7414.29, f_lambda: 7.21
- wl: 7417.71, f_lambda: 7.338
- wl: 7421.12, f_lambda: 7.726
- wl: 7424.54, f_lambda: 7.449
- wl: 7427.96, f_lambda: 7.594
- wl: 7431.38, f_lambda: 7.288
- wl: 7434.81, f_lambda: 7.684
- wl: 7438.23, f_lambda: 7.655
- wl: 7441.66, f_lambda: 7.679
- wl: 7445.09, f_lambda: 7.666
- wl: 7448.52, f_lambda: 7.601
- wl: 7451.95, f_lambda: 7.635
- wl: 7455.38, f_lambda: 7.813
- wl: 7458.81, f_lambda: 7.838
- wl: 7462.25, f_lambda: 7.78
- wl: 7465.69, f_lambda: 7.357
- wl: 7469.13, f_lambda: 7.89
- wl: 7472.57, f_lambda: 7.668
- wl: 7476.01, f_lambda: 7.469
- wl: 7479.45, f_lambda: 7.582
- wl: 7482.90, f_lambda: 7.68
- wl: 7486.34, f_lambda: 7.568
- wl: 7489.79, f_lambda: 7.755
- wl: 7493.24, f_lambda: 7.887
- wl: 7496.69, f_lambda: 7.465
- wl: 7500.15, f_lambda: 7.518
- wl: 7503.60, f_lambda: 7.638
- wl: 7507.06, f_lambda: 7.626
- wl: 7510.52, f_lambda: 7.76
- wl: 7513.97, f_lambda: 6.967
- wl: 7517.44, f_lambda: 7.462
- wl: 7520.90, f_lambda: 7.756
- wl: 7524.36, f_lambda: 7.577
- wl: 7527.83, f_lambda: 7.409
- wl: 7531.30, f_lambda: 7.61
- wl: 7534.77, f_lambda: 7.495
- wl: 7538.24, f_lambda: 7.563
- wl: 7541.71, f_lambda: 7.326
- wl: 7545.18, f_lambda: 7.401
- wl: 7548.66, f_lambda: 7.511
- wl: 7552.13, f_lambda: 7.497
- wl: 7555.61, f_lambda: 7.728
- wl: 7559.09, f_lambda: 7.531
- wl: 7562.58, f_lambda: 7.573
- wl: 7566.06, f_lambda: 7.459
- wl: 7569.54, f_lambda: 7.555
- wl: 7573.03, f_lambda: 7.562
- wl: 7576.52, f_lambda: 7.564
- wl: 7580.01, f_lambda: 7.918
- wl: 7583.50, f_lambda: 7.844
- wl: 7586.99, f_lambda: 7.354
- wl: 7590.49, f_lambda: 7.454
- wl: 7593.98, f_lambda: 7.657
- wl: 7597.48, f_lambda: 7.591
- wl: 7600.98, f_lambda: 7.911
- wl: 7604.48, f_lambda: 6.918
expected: -1.19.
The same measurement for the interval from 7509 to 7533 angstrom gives -1.25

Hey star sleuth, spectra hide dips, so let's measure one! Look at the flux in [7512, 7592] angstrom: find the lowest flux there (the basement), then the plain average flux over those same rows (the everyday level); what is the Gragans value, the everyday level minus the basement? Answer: 0.56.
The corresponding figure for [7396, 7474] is 0.43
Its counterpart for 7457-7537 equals 0.63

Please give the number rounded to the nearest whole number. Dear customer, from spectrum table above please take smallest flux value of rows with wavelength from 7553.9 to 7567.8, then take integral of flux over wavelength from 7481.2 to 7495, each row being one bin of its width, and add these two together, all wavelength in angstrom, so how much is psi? 114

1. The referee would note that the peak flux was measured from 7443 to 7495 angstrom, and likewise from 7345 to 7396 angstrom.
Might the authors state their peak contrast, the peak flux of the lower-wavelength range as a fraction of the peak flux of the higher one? 1.02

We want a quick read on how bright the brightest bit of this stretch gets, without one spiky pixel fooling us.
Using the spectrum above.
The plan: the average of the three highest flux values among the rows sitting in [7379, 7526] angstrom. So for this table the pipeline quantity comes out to 7.97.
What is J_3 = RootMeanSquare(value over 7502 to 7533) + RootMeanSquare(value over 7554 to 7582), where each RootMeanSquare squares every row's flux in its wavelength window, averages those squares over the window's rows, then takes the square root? 15.1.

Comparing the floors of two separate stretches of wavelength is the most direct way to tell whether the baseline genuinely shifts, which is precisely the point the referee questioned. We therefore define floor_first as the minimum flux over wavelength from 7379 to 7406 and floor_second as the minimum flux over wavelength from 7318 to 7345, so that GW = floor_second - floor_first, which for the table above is 0.1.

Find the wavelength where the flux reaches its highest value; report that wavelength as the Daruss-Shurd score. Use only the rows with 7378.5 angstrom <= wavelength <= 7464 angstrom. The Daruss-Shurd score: 7404.06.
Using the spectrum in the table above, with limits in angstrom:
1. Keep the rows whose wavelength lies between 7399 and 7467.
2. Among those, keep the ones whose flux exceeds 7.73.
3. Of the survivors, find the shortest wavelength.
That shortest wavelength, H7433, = 7404.06 angstrom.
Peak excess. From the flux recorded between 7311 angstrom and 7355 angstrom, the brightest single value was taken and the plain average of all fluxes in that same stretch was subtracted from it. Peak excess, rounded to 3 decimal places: 0.446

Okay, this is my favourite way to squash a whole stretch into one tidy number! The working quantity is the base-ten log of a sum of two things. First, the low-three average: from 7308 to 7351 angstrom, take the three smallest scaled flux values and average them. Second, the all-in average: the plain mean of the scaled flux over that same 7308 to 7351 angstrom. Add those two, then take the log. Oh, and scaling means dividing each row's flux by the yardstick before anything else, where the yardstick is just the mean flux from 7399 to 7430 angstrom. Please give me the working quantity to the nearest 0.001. 0.303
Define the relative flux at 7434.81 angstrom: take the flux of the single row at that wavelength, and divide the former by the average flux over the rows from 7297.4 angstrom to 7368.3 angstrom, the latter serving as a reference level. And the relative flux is 0.99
